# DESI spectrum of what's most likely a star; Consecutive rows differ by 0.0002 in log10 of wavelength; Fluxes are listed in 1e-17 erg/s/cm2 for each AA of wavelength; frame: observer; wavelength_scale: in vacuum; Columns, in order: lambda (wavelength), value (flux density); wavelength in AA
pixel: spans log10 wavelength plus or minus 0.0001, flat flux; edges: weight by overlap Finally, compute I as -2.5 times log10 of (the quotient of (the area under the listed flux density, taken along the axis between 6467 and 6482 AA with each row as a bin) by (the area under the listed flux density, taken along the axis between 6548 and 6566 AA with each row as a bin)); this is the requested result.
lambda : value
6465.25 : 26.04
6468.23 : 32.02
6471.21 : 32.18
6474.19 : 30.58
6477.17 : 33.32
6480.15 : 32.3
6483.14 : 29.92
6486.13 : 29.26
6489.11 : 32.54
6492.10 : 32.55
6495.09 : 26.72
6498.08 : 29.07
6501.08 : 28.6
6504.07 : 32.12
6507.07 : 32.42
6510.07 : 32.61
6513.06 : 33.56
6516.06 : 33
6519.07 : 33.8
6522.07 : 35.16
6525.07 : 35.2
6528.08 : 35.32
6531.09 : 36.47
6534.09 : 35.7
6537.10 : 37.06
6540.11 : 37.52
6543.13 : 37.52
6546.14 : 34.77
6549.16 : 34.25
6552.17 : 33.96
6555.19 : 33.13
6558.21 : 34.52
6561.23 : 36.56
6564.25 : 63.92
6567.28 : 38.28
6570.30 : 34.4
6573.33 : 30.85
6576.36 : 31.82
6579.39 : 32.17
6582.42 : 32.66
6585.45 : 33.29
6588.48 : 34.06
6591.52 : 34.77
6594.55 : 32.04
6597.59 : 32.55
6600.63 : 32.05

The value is 0.4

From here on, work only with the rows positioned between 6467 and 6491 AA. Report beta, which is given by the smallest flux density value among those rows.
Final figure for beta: 29.26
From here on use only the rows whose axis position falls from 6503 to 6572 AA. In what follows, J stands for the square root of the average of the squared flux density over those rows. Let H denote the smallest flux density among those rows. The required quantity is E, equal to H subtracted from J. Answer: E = 4.5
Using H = 32.12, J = 36.7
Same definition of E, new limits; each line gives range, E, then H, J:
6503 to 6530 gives 1.6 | 32.12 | 33.7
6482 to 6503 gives 3.2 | 26.72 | 29.9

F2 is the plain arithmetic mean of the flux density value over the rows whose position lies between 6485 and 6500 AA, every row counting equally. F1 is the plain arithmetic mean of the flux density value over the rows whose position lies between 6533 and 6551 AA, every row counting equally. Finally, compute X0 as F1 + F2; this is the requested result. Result 66.2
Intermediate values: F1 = 36.1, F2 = 30.0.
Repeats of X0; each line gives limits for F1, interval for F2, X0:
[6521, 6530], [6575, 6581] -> 67.2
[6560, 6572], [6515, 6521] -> 76.7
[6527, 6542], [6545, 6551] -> 70.9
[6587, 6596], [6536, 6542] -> 70.9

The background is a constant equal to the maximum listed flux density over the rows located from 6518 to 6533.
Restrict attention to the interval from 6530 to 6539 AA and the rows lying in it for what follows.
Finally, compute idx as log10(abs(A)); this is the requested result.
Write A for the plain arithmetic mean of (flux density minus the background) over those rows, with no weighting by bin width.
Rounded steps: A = 0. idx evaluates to -1.22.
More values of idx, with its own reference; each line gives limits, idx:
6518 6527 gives 0.24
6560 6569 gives 0.99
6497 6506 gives 0.82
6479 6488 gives 0.78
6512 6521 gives 0.48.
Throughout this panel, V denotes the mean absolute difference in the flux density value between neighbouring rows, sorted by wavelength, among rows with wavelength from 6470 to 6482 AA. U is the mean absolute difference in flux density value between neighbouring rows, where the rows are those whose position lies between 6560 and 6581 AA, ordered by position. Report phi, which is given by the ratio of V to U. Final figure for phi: 0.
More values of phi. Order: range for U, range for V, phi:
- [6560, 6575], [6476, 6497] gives 0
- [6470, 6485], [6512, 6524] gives 0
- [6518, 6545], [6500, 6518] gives 2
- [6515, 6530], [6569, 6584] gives 2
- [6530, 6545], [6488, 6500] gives 4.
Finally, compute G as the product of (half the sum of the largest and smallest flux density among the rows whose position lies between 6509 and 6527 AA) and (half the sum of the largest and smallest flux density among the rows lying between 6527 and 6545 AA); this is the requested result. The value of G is 1235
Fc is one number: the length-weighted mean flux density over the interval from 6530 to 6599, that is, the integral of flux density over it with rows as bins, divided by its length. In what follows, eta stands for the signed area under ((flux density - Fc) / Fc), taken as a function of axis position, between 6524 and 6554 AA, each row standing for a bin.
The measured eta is 0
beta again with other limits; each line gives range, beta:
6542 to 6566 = 33.13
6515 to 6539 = 33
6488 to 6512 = 26.72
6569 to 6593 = 30.85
